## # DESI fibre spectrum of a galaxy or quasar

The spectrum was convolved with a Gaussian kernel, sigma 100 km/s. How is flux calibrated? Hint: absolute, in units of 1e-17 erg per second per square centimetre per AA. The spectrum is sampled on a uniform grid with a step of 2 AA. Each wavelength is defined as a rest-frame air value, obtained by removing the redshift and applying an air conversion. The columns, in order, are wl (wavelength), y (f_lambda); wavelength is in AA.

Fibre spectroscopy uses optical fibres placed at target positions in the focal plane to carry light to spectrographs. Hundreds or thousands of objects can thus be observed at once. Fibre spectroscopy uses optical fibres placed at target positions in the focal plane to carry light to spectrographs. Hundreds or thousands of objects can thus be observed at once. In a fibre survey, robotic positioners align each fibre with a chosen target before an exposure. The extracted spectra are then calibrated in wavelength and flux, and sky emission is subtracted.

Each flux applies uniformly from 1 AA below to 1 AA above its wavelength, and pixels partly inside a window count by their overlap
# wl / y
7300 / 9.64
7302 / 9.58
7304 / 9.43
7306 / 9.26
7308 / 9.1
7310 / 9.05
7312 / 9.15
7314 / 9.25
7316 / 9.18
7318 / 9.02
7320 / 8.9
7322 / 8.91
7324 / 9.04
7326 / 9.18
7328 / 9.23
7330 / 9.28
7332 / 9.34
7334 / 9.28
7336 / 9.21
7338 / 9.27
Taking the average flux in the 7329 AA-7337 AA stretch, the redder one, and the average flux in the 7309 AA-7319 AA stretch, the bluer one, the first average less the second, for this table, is 0.15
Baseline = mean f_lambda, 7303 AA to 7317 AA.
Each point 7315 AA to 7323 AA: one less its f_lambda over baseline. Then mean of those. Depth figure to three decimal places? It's 0.022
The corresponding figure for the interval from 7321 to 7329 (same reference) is 0.012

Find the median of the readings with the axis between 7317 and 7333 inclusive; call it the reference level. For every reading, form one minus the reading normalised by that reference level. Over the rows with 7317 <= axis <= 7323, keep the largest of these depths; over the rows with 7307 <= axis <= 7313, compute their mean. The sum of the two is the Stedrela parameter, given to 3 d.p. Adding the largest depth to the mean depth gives 0.024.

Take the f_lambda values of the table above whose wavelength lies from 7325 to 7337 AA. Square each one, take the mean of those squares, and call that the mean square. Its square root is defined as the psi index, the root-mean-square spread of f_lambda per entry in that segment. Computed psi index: 9.25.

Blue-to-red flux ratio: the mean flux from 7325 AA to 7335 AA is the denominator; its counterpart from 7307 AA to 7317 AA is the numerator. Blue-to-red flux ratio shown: 0.99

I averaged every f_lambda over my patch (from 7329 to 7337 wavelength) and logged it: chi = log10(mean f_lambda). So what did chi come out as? 0.967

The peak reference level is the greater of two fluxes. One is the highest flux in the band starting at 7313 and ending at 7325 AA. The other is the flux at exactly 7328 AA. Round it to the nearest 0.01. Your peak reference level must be 9.25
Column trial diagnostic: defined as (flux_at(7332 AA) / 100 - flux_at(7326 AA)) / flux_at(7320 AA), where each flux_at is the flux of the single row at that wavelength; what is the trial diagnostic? -1.02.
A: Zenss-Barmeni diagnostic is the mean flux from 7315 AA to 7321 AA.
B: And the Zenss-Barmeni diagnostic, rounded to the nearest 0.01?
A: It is 9.03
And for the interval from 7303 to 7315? 9.21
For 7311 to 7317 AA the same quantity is 9.19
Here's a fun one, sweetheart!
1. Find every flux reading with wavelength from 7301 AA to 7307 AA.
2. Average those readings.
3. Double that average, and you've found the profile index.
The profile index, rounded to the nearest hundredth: 18.85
